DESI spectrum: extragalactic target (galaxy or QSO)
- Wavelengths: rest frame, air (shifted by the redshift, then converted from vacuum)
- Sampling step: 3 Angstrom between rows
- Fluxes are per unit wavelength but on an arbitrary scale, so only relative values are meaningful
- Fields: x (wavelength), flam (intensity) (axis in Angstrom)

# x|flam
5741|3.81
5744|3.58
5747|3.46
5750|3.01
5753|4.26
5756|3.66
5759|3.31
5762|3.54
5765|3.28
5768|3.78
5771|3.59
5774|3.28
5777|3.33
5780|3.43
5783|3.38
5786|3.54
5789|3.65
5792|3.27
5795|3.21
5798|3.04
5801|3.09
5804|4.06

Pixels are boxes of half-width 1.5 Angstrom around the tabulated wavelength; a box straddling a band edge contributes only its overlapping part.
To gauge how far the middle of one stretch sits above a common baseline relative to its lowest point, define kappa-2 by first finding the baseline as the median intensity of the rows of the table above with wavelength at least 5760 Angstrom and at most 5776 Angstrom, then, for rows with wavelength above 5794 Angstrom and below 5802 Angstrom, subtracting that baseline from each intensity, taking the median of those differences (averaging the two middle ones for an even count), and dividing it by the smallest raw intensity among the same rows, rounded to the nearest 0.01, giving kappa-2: -0.15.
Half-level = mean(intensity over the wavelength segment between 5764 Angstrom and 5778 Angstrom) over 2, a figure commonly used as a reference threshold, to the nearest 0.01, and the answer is 1.73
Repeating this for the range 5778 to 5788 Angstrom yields 1.73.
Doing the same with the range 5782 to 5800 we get 1.67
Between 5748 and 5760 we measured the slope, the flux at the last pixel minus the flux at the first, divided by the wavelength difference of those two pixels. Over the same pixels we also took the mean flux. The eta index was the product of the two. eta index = 0.12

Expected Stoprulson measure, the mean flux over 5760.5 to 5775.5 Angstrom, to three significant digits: 3.49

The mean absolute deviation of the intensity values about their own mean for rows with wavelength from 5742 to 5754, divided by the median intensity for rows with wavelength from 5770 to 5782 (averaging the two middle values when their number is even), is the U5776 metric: 0.10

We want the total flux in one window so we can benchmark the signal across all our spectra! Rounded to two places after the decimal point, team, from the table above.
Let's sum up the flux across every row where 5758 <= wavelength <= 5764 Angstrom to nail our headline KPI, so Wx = 6.85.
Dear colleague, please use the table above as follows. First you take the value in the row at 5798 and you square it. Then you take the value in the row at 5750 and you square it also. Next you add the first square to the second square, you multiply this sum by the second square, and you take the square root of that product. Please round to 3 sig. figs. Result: 12.9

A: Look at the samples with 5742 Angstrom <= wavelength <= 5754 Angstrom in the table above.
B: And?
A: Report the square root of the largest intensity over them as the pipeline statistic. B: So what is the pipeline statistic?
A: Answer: 2.06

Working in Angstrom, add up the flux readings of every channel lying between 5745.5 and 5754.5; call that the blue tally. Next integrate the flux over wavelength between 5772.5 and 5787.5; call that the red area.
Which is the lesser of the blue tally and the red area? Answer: 11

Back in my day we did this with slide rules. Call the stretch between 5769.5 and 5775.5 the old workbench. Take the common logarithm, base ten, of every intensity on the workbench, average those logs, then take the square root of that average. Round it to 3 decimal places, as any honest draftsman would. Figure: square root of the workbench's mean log 0.732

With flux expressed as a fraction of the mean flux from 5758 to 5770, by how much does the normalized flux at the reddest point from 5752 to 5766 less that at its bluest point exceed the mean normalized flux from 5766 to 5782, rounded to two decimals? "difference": -1.28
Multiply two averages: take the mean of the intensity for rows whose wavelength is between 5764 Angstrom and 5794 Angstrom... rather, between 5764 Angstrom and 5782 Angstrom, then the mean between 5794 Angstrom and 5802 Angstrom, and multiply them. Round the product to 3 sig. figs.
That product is 10.7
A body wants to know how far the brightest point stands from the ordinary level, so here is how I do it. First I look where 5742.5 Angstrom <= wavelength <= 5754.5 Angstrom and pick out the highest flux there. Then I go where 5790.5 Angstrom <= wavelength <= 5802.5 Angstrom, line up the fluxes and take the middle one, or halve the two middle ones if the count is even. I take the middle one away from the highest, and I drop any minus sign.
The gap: 1.11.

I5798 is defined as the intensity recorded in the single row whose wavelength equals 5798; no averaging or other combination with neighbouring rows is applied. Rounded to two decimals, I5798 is 3.04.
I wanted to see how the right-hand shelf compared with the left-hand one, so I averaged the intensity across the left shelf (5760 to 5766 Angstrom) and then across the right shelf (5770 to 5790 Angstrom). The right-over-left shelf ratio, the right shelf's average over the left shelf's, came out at 1.01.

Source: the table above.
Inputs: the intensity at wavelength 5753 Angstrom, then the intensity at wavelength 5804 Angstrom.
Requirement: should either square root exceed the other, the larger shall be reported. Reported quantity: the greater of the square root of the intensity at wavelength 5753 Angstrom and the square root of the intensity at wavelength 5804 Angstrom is 2.06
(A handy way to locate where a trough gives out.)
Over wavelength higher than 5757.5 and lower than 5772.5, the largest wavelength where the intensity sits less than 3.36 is 5765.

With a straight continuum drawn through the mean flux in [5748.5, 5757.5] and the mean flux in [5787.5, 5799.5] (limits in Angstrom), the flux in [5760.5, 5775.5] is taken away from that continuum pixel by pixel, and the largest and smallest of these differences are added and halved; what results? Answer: 0.00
